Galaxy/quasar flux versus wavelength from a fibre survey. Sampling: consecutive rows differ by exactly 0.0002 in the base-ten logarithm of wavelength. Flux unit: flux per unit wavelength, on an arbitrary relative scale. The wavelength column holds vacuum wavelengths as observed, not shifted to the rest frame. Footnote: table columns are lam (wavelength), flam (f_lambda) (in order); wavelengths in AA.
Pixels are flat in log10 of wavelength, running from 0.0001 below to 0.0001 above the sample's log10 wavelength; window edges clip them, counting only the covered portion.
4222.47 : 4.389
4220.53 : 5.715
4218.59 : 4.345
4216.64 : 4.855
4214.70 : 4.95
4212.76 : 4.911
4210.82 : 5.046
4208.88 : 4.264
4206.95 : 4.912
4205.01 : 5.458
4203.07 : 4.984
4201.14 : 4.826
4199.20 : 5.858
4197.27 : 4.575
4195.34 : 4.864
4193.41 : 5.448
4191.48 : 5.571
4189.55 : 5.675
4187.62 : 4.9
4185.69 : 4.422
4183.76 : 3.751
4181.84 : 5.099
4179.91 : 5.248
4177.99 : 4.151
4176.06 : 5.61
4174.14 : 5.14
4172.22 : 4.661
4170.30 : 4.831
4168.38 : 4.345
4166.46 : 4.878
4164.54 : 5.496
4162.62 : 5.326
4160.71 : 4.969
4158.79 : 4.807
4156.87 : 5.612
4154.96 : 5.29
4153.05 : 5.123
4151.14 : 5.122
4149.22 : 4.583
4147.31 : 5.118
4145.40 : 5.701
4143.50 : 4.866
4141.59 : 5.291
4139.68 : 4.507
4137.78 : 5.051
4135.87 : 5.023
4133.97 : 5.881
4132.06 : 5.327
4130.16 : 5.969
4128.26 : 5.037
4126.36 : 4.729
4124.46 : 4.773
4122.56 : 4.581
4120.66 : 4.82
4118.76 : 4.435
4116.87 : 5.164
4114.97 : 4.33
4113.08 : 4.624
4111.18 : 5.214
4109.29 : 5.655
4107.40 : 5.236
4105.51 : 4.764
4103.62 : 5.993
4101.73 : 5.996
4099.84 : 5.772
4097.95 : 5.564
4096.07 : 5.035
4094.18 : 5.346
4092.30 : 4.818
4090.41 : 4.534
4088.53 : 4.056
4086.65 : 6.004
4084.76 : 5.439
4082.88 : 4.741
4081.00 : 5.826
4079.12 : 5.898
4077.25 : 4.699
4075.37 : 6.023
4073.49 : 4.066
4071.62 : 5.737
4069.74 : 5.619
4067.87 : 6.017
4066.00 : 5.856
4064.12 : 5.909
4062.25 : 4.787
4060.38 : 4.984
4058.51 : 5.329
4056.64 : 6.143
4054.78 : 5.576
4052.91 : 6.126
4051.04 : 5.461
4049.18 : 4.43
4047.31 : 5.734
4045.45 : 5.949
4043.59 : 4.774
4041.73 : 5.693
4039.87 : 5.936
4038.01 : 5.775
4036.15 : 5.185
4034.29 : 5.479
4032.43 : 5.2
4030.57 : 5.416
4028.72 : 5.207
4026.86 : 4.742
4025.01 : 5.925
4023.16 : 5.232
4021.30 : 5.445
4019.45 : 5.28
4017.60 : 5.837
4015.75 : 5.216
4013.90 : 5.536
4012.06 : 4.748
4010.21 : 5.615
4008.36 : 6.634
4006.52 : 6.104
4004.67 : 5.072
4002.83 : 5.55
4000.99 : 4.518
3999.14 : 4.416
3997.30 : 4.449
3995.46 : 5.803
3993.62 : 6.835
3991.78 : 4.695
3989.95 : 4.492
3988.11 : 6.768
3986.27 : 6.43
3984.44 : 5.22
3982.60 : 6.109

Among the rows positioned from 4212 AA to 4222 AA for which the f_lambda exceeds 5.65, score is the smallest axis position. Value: 4220.53 AA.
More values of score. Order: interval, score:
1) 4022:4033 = 4025.01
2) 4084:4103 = 4086.65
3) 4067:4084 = 4067.87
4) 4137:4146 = 4145.40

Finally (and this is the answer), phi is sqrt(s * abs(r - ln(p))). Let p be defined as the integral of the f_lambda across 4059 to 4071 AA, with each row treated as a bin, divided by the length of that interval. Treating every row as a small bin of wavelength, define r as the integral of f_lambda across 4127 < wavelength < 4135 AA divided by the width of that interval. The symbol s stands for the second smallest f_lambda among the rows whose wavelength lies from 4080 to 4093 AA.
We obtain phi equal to 4.16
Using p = 5.52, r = 5.5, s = 4.534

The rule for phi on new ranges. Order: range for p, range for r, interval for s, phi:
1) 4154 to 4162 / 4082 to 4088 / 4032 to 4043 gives 4.36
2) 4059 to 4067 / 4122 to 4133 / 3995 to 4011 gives 3.89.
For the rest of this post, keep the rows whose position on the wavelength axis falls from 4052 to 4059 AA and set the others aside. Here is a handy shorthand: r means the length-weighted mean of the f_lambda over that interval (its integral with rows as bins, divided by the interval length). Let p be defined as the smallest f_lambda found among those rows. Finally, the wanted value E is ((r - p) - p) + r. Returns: 0.99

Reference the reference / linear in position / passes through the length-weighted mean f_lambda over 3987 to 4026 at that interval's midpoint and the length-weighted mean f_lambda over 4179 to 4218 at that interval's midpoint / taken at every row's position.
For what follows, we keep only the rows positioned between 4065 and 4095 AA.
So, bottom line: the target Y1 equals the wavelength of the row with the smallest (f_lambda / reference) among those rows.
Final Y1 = 4073.49 AA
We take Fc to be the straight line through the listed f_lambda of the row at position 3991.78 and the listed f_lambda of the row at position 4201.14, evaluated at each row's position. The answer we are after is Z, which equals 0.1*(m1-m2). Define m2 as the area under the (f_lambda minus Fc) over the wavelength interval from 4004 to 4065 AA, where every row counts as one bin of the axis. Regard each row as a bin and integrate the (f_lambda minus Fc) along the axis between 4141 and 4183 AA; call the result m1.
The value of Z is -3.5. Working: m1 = 10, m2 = 46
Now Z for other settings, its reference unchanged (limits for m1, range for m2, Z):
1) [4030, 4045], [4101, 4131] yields 0.2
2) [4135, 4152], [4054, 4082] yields -1.7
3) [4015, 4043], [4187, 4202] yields 1.4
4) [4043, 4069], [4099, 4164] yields -0.3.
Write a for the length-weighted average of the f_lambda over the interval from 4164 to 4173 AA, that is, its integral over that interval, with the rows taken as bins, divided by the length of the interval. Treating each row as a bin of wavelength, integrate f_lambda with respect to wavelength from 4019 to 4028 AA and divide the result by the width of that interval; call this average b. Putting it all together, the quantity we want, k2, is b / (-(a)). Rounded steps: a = 4.8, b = 5.3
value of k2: -1.11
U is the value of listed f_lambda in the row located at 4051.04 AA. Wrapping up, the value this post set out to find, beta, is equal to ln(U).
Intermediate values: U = 5.461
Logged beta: 1.70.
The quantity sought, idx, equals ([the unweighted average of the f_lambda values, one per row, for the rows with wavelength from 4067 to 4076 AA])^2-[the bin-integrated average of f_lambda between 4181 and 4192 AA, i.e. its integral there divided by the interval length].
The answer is 25.3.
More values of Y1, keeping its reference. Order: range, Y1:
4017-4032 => 4026.86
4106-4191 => 4183.76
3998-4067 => 3999.14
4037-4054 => 4049.18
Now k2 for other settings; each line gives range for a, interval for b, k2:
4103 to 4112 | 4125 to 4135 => -1.00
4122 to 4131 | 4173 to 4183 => -1.00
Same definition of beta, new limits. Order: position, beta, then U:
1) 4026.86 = 1.56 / 4.742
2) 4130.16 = 1.79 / 5.969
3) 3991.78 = 1.55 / 4.695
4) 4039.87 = 1.78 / 5.936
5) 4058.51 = 1.67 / 5.329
